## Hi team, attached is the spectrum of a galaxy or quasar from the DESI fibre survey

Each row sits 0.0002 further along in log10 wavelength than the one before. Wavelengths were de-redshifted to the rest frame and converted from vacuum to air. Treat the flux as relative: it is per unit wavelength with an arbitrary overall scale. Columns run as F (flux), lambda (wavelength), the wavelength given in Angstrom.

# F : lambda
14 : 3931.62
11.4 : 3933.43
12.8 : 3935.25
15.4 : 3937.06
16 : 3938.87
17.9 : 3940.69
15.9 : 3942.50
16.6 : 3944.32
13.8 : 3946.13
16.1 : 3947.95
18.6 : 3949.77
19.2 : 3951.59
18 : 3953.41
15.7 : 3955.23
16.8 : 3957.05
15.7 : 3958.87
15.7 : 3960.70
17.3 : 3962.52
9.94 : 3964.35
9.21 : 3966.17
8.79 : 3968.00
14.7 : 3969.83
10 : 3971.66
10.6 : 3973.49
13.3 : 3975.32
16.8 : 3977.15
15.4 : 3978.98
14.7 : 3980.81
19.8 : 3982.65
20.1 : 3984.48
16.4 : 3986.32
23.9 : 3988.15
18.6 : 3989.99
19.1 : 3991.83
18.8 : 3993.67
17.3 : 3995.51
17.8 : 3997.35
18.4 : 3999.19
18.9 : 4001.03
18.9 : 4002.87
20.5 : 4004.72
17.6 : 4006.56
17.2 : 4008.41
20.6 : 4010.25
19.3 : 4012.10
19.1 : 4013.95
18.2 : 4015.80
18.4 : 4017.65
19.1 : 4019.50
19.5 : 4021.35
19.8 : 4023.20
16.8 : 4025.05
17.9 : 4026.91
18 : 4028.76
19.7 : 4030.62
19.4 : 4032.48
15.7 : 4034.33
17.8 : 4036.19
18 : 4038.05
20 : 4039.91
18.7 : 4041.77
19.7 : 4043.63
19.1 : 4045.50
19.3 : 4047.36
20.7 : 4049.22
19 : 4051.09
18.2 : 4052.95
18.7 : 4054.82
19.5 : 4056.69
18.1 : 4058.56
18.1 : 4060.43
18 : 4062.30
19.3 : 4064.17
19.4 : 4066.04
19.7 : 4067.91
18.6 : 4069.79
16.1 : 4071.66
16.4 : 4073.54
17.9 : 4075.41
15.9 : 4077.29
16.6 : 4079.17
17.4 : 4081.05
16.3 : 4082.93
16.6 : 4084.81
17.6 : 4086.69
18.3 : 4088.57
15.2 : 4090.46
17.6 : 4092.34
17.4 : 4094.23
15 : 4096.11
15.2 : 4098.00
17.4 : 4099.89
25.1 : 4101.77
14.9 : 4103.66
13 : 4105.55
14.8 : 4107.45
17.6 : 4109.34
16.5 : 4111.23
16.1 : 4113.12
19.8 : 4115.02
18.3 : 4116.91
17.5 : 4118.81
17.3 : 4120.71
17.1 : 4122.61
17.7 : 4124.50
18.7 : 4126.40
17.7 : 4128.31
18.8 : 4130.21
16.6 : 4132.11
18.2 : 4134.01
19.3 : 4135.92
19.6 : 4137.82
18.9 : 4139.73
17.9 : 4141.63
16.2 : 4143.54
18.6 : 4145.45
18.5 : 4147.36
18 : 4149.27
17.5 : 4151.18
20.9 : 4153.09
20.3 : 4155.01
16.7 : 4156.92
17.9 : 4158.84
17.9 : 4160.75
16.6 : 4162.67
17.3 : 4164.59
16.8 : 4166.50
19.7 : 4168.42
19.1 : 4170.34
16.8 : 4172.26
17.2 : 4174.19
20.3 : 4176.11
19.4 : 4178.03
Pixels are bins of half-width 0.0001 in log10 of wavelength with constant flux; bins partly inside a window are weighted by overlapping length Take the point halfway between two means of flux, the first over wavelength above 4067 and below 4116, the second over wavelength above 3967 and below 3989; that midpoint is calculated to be 16.2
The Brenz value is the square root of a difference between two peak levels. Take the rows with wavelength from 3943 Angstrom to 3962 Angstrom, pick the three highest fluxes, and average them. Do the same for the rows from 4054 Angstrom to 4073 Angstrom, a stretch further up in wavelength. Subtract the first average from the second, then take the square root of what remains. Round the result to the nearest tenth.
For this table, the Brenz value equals 1.0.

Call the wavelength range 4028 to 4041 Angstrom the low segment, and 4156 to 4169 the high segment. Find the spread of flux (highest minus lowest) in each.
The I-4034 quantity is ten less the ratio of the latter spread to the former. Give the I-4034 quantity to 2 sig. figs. 9.3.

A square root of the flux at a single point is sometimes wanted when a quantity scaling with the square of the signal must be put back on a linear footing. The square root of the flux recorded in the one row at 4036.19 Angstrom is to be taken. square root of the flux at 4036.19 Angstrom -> 4.22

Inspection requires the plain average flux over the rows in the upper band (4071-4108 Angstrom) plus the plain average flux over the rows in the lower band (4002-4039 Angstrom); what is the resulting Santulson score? 35.3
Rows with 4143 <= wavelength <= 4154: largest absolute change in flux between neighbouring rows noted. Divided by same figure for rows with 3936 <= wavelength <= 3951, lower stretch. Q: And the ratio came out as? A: 1.2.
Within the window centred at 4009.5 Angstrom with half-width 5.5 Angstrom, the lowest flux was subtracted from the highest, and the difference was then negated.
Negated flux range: -3.4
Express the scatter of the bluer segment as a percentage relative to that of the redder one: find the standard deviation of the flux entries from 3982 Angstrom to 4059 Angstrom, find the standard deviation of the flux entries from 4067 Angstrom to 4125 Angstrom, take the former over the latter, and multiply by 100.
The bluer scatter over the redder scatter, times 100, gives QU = 66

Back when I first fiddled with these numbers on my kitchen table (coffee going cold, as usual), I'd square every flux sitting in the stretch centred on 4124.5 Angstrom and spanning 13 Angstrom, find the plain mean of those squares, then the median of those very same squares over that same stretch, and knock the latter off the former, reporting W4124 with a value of 5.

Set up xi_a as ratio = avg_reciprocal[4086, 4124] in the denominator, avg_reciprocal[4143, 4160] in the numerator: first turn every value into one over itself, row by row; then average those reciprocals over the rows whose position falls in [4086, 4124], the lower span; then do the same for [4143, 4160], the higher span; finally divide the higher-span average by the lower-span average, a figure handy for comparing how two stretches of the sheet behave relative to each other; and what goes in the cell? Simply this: 0.92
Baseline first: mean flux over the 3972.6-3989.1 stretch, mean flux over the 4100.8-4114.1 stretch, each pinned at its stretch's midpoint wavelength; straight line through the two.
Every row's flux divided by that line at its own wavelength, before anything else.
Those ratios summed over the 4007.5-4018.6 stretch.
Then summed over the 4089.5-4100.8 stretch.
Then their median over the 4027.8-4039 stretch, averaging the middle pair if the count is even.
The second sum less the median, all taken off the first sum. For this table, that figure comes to 1.98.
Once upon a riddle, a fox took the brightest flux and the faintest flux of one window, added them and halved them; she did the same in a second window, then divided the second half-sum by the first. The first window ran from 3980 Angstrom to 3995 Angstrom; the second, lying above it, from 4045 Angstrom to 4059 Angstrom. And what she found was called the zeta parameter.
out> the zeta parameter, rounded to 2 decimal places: 1.01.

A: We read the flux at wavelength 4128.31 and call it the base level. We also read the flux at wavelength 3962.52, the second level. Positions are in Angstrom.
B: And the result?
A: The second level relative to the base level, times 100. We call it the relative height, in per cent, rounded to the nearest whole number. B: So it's 98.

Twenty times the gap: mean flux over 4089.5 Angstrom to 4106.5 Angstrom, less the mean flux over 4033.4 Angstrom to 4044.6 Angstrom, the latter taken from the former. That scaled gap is -31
